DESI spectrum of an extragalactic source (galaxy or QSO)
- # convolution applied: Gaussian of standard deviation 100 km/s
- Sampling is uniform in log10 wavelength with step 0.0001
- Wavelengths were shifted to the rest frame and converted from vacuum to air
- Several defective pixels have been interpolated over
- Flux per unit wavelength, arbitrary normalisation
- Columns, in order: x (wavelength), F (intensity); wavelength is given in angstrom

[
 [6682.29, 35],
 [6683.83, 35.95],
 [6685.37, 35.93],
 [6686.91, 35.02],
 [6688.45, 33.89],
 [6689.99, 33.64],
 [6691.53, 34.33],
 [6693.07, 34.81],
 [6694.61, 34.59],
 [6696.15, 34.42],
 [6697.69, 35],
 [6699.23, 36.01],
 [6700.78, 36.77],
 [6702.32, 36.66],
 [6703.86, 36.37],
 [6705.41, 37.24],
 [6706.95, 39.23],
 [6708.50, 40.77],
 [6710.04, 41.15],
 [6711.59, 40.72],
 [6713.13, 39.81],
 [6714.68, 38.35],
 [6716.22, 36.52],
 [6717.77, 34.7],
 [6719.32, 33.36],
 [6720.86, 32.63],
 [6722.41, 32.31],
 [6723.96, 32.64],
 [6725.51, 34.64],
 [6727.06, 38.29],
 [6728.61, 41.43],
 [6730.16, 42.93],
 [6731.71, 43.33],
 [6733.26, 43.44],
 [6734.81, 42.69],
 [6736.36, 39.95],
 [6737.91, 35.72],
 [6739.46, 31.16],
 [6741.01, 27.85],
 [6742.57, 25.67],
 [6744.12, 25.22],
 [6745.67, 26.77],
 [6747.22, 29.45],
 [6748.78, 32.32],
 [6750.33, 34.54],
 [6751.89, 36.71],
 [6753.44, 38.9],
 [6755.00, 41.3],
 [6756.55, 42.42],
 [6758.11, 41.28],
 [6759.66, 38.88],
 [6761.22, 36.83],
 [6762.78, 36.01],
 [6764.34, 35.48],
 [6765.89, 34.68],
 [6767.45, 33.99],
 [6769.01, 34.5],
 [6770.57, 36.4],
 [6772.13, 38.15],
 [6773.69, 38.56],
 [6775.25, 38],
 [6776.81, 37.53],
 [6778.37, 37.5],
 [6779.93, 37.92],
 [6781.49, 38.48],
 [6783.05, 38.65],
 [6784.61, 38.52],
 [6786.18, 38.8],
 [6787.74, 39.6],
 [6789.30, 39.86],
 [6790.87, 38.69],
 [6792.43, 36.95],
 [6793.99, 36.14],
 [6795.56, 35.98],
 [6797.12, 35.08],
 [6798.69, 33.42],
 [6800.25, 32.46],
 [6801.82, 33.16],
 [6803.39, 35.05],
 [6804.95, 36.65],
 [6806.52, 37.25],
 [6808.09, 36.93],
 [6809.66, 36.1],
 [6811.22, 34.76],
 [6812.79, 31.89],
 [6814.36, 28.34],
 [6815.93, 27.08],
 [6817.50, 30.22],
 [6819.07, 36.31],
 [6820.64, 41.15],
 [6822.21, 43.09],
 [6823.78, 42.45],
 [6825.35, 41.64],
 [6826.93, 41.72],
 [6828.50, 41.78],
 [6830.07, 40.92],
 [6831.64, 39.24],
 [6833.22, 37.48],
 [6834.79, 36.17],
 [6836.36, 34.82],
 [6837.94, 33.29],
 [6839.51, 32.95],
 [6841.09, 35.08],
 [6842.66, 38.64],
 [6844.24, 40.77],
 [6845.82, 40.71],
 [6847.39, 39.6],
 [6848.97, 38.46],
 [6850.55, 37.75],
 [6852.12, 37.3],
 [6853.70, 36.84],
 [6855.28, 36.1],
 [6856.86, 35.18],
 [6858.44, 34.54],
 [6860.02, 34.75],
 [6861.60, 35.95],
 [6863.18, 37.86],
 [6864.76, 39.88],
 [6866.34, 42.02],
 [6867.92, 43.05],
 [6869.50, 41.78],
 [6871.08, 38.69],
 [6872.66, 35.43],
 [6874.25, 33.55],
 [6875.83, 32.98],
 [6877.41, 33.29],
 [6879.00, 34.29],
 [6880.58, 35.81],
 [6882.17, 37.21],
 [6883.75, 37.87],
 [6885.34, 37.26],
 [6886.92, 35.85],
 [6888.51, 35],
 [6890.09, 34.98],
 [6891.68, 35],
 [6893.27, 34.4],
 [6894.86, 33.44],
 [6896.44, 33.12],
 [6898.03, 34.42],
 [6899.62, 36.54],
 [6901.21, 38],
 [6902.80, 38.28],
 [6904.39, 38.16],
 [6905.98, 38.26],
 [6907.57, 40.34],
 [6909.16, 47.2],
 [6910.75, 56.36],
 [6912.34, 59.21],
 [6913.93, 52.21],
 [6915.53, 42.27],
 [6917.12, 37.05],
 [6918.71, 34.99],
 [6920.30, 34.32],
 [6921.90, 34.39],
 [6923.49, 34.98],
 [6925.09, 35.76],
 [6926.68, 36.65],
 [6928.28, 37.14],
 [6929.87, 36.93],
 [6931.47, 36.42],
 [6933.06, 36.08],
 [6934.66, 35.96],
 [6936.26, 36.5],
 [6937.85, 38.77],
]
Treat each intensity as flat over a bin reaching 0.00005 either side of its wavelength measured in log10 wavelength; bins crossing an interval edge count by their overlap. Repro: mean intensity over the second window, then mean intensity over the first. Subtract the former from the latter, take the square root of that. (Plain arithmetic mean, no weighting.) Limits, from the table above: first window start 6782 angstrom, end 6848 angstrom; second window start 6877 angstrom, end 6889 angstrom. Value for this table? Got 1.0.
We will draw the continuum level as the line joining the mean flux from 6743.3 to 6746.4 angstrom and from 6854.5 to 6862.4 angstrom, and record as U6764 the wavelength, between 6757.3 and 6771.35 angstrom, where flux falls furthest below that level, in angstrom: 6767.45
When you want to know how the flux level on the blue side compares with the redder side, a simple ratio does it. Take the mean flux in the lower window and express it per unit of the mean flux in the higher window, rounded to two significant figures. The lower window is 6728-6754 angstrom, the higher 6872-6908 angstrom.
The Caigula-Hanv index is 0.98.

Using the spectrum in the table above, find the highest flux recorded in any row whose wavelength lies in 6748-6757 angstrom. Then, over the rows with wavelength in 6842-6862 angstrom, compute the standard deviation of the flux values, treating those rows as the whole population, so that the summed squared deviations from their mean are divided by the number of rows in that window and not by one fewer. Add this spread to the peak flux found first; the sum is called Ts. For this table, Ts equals 44.5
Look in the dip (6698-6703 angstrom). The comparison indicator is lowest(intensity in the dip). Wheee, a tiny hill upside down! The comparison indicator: 36.01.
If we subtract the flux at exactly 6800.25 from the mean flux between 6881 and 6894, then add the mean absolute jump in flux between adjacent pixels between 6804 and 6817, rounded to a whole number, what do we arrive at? 5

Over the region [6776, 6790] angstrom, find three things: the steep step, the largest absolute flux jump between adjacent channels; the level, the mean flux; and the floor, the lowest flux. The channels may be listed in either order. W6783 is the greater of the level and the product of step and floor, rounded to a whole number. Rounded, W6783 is 39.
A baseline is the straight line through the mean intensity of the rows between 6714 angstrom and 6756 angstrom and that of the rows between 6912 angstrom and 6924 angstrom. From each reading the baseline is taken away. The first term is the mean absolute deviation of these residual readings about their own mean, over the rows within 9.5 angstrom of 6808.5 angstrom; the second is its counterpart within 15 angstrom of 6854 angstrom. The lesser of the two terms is 2.23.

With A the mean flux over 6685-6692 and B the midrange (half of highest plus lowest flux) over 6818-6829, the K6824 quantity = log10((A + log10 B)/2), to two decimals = 1.26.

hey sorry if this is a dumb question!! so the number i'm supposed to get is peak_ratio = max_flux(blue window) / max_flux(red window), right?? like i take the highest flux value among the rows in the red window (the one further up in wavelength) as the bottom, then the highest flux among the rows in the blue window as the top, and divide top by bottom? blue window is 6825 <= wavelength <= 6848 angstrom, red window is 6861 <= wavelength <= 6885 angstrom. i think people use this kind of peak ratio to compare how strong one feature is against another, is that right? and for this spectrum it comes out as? 0.97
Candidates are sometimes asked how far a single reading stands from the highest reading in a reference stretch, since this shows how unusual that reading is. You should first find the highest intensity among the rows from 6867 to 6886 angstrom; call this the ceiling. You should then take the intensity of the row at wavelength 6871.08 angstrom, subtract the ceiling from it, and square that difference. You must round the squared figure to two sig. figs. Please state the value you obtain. 19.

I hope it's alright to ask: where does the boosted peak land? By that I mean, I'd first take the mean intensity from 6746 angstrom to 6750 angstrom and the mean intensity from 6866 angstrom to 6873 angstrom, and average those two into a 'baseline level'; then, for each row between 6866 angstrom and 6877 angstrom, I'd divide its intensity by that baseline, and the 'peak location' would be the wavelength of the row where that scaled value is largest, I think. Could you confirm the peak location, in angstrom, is 6867.92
